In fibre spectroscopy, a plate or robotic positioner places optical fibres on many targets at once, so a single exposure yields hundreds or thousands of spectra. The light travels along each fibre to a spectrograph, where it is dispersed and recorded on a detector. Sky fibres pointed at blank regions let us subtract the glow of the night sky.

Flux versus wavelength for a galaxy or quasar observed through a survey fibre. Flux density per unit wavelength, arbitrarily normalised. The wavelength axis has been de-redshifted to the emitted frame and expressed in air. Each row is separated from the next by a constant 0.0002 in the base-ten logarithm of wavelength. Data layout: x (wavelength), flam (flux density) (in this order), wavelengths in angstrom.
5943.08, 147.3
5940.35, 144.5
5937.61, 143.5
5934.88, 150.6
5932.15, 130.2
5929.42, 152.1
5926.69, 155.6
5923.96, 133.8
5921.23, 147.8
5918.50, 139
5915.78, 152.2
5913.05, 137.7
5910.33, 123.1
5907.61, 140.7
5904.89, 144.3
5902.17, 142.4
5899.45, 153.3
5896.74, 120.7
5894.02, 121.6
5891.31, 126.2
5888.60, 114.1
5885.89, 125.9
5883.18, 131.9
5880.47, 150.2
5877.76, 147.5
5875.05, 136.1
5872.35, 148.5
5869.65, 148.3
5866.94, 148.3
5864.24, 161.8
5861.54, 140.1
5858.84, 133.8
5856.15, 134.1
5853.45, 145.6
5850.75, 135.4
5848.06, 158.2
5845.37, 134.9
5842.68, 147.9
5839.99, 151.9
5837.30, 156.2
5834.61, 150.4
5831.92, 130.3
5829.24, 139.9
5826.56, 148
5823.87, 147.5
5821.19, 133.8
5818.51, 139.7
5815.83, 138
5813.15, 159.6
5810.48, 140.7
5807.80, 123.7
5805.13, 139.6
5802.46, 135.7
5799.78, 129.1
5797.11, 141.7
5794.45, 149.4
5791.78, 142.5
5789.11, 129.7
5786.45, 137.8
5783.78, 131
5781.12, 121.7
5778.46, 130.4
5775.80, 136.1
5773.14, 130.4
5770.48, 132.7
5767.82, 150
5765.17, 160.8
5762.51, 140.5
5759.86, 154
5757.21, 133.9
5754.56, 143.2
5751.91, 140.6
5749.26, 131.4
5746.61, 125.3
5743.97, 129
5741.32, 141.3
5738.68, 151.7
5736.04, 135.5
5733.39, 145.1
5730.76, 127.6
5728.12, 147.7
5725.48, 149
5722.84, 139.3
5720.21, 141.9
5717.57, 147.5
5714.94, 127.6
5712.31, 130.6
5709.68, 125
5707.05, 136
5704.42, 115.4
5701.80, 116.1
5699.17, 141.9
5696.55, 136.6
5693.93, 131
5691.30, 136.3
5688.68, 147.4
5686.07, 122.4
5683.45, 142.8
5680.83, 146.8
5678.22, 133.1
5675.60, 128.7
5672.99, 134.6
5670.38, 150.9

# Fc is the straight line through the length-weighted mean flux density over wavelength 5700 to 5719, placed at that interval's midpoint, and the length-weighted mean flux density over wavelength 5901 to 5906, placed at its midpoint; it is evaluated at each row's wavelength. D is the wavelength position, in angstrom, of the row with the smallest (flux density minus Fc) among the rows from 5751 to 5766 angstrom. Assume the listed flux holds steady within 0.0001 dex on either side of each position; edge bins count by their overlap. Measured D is 5757.21 angstrom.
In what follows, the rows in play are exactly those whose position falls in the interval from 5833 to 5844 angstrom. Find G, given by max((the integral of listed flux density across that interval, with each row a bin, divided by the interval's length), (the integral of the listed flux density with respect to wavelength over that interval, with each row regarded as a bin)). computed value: 1661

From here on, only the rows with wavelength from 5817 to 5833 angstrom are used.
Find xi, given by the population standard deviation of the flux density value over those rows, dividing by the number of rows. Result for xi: 6.5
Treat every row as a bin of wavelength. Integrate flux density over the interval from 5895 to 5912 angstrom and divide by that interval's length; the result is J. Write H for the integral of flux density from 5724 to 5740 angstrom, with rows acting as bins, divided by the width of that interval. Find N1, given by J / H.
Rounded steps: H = 143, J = 137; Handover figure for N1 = 0.96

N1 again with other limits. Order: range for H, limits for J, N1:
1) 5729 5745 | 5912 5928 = 1.04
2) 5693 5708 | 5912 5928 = 1.12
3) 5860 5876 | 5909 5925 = 0.94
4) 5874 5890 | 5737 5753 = 1.02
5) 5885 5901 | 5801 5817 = 1.10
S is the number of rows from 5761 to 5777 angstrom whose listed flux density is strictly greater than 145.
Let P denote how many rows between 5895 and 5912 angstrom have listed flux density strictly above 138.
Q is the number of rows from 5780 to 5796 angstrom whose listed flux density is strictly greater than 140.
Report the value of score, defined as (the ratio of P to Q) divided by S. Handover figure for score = 1.0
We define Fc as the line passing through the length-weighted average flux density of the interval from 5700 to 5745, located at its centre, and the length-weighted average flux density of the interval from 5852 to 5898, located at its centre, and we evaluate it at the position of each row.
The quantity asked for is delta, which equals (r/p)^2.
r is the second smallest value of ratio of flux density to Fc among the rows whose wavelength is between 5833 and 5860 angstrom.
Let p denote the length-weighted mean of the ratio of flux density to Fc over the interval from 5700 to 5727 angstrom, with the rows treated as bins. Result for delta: 0.99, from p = 0.98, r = 0.978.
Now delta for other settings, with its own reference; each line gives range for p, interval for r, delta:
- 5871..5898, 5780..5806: 0.96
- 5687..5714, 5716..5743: 1.06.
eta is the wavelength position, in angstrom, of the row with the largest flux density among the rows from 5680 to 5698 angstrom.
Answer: 5688.68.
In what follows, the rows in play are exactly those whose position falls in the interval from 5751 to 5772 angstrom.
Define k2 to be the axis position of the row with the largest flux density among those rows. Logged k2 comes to 5765.17 angstrom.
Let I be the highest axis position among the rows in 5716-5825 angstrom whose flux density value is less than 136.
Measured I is 5821.19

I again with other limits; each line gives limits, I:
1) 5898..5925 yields 5923.96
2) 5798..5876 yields 5858.84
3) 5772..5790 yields 5789.11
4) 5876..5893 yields 5891.31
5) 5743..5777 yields 5773.14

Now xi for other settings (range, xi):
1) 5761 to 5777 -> 10.6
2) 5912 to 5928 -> 8.0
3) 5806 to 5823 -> 10.7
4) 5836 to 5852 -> 9.3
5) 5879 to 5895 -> 11.2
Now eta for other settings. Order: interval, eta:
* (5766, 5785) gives 5767.82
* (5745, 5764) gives 5759.86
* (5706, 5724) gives 5717.57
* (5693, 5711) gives 5699.17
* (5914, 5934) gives 5926.69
